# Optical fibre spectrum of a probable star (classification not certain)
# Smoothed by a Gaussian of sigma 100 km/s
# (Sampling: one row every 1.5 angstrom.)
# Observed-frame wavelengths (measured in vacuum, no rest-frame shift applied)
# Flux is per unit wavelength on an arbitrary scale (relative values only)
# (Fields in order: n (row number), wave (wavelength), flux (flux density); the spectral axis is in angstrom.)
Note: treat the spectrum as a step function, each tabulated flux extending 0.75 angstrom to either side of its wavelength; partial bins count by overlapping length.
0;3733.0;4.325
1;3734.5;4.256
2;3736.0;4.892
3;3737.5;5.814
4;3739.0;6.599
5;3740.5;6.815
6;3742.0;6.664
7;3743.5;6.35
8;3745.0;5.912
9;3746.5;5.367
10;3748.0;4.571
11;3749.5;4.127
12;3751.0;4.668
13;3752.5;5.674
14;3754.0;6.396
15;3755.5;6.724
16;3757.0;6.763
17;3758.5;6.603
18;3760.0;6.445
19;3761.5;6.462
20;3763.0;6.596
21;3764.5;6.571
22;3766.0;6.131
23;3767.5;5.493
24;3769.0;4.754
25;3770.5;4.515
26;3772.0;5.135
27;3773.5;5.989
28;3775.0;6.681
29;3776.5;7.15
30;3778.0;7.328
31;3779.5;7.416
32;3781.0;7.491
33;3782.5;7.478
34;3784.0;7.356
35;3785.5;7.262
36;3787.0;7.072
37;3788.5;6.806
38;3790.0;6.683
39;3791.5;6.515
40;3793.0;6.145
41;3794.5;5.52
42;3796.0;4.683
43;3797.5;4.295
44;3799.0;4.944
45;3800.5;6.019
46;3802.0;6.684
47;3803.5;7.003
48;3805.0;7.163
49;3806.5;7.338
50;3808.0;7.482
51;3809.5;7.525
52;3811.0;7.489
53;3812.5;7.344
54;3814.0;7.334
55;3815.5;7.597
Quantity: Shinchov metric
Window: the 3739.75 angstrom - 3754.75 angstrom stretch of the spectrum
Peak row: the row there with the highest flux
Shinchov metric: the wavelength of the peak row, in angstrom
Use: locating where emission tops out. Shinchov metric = 3740.5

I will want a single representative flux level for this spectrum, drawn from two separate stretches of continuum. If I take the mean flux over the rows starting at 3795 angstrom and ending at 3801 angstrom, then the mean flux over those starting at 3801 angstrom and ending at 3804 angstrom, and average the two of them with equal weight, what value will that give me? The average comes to 5.9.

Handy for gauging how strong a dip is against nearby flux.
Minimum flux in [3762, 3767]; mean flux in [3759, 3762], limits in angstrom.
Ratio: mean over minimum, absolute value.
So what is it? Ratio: 1.1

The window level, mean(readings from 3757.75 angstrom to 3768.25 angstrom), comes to 6.3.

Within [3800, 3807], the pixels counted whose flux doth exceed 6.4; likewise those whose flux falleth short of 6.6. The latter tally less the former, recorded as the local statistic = -3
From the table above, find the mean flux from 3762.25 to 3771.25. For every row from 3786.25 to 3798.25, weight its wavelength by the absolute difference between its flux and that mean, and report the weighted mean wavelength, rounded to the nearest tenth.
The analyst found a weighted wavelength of 3791.9 angstrom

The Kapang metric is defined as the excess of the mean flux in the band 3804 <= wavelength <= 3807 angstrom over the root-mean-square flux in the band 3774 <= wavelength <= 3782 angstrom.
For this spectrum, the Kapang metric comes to 0.0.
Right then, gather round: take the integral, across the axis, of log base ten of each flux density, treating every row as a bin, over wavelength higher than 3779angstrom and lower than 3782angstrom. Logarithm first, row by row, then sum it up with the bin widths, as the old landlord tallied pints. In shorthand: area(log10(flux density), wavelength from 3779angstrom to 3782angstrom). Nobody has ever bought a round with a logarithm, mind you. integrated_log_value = 2.62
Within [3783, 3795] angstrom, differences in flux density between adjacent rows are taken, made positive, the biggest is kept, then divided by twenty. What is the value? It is 0.031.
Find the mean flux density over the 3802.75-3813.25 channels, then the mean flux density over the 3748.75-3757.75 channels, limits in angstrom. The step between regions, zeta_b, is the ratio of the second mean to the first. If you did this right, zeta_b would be 0.78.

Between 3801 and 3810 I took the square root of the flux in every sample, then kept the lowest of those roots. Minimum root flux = 2.6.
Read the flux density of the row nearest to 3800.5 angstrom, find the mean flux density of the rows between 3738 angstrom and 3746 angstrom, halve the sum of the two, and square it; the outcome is 39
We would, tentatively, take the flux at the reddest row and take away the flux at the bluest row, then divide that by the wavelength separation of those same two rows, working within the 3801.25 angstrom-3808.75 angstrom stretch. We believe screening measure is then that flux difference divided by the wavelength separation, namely 0.1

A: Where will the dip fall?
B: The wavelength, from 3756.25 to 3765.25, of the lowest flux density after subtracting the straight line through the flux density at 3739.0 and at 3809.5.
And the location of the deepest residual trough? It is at 3761.5 angstrom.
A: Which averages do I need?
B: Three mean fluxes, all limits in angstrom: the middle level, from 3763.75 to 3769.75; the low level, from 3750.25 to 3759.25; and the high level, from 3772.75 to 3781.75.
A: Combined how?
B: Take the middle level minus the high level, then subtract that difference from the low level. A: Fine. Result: 7.4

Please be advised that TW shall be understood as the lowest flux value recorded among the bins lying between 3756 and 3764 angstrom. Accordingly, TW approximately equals 6.445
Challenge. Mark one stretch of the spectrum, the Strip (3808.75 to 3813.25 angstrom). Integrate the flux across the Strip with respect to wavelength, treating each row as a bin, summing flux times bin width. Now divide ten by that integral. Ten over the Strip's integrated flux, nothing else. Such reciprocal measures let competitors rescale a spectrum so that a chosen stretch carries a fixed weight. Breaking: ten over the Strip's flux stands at 0.30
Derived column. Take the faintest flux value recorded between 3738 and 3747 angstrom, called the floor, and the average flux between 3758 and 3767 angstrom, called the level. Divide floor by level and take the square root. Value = 0.91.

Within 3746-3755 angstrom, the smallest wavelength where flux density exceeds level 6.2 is 3754.0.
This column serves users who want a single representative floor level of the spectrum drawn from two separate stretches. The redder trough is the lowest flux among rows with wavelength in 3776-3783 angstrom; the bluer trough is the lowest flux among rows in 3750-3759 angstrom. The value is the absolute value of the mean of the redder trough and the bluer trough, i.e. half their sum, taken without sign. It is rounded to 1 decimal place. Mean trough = 5.9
